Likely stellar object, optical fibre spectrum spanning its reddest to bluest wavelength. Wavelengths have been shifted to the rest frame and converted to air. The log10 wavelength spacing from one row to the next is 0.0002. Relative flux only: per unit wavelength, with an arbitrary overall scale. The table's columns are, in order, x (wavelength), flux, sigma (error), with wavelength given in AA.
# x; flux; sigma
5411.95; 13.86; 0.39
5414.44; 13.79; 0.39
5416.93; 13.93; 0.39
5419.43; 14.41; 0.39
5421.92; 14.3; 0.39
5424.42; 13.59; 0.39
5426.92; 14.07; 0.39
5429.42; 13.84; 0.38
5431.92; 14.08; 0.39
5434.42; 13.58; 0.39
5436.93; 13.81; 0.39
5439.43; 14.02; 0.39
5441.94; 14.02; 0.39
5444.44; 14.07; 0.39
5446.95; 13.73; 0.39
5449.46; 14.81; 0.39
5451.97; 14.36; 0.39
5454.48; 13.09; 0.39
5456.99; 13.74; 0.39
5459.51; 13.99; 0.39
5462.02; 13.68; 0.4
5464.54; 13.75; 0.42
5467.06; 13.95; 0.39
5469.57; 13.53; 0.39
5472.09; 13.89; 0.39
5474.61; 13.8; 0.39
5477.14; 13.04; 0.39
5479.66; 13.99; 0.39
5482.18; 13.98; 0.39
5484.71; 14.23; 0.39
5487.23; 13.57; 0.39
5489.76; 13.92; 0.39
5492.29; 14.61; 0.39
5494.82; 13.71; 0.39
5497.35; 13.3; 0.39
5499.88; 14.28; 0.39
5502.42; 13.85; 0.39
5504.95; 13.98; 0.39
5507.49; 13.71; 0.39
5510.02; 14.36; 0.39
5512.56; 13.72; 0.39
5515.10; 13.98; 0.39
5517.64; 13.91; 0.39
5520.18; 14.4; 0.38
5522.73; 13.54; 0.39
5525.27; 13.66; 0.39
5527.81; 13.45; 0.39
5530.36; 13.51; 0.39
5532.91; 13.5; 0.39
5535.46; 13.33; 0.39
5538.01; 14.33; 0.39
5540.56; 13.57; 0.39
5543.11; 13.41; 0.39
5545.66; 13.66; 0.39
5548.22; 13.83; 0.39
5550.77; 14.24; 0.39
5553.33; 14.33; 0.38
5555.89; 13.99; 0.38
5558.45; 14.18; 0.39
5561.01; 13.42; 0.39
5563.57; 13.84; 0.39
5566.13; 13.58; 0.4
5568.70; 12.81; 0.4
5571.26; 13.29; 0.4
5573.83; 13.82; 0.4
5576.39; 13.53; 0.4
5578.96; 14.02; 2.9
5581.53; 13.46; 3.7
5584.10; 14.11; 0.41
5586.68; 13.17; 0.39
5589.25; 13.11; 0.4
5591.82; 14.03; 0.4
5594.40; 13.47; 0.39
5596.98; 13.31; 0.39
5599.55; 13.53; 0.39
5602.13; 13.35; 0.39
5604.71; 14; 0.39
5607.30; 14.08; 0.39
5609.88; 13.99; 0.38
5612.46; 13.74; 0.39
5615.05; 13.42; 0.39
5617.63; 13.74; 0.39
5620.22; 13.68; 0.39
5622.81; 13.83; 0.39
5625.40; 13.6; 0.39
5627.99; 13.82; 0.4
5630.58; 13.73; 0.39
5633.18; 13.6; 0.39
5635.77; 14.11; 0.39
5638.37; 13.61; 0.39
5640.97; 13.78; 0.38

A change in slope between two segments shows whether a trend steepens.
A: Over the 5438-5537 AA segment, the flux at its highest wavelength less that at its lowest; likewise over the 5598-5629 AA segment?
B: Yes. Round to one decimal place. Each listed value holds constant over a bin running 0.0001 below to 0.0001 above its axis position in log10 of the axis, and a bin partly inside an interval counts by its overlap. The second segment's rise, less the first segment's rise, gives 1.0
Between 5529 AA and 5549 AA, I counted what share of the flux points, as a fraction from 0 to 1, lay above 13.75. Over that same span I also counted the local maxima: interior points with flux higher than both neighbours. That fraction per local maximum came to 0.25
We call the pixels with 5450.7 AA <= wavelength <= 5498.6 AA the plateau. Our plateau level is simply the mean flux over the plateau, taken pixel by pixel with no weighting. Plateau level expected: 13.8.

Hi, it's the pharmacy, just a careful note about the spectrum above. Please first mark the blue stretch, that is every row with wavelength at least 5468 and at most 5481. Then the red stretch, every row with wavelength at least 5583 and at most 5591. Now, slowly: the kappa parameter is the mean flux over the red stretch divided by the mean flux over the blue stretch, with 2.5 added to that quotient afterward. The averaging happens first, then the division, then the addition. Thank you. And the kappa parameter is 3.486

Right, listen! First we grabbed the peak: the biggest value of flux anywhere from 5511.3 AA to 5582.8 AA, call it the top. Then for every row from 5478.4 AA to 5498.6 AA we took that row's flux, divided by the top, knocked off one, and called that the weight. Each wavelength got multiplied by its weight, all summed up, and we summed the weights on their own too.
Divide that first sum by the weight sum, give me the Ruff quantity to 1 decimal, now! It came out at 5490.0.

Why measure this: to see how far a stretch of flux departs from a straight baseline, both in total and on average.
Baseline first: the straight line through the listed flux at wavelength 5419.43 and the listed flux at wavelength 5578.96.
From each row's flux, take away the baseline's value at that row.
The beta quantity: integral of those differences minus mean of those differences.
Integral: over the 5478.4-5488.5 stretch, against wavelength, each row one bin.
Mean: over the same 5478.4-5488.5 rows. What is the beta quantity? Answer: -2.8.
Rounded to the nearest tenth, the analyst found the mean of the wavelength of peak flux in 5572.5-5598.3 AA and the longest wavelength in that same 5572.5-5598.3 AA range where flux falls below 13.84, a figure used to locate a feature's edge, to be 5590.5 AA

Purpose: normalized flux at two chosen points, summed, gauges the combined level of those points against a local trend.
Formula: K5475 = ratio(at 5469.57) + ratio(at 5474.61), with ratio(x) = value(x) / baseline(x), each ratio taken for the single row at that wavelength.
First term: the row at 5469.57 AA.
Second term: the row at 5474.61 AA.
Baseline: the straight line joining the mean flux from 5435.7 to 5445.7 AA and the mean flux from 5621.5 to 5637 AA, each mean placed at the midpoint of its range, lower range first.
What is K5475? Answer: 1.96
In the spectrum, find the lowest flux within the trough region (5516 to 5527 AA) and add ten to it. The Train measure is 23.5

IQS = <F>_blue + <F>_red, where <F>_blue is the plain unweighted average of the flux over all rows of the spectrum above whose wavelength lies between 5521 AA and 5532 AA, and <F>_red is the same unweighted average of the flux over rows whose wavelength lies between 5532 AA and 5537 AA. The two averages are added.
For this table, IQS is 27.0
